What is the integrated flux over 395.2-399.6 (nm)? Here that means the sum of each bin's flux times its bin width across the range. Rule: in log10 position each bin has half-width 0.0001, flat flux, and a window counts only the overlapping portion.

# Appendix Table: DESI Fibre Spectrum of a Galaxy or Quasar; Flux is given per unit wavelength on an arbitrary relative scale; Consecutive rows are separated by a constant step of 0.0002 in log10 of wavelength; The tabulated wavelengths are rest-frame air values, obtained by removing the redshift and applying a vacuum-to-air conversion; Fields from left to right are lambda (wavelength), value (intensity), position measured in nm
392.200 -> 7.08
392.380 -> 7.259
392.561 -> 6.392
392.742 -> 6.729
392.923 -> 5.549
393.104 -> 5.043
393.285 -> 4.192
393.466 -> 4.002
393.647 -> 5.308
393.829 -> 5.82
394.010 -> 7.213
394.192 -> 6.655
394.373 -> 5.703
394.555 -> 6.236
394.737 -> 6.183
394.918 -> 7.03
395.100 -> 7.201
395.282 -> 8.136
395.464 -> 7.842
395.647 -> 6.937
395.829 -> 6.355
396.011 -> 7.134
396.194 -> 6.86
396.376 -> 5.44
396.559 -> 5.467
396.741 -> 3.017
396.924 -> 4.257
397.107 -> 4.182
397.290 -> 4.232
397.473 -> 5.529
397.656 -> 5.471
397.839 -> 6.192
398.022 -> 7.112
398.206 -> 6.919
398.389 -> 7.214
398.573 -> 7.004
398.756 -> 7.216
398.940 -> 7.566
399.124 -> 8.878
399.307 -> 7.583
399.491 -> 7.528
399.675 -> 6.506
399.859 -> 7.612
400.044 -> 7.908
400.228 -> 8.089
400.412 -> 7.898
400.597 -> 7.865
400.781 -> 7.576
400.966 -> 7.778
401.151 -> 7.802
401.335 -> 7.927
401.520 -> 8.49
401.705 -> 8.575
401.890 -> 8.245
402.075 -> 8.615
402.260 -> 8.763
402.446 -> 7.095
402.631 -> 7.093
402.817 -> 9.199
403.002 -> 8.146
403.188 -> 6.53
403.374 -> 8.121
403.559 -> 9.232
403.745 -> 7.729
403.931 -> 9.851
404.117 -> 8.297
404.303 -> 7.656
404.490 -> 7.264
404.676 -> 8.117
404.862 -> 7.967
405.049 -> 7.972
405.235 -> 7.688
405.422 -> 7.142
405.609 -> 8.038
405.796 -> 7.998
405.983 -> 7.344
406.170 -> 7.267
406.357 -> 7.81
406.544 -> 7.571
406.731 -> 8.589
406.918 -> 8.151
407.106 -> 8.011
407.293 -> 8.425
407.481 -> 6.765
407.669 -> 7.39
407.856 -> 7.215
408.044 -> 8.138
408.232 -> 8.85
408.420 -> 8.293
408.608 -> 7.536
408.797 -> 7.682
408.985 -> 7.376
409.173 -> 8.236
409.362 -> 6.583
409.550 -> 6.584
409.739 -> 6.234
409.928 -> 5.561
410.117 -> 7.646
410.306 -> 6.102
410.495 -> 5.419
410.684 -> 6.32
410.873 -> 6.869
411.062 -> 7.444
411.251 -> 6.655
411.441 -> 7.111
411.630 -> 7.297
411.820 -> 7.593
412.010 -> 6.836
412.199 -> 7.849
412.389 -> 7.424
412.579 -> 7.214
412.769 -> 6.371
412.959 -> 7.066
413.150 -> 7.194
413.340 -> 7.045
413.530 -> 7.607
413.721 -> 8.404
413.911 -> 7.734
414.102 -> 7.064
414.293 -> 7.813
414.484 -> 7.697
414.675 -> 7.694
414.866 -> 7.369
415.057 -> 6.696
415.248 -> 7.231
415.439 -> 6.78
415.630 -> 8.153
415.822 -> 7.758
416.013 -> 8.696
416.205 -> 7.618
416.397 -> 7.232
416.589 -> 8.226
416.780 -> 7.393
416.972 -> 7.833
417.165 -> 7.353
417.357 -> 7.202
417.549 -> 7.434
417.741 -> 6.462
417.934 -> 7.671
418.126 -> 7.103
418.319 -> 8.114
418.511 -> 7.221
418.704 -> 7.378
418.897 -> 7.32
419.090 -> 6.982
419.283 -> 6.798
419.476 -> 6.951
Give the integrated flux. 28.2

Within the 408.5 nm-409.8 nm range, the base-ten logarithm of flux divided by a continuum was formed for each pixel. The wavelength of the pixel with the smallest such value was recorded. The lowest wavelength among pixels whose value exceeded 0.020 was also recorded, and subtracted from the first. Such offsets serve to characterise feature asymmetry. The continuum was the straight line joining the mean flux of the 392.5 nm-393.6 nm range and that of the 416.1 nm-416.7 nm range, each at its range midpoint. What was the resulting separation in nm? 1.13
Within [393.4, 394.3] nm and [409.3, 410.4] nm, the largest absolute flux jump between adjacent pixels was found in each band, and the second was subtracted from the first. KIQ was -0.69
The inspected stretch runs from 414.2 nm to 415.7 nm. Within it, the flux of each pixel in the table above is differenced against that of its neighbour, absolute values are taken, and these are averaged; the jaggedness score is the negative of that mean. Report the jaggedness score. -0.5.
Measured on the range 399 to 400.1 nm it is -0.8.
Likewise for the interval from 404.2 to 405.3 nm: -0.3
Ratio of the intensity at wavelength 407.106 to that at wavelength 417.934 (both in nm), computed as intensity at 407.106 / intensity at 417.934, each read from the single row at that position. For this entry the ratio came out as 1.0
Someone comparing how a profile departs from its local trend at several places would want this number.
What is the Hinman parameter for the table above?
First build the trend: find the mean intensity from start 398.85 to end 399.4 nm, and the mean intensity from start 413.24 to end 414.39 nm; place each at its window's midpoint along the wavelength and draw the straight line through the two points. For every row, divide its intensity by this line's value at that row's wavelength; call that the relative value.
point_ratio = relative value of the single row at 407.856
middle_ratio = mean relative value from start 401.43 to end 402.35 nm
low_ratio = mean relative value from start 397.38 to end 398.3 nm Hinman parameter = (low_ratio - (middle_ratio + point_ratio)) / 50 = -0.025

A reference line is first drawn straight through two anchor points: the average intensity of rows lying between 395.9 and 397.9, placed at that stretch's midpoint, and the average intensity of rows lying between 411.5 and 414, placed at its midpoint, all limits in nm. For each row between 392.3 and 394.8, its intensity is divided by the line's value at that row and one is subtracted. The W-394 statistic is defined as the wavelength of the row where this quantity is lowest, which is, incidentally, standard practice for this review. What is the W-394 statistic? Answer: 393.466 nm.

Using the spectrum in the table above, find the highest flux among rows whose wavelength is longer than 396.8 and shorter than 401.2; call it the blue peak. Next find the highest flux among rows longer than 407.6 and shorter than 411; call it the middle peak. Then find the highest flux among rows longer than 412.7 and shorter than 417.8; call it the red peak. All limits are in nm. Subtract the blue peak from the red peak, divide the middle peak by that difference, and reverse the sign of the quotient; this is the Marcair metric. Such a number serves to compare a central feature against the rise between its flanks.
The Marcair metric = 49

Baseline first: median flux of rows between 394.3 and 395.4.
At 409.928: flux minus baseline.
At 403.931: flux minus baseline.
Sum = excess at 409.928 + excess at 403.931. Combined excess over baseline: 2.1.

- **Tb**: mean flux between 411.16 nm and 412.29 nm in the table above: 7.2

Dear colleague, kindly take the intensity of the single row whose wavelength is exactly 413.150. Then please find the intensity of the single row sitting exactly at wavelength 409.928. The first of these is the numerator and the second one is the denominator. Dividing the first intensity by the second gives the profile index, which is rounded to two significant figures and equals 1.3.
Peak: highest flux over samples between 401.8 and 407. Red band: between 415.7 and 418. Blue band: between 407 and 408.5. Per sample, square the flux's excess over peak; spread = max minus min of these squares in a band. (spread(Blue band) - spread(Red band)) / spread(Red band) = -0.2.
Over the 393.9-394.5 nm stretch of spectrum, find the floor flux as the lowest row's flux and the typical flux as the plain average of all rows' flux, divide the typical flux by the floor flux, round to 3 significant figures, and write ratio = 1.14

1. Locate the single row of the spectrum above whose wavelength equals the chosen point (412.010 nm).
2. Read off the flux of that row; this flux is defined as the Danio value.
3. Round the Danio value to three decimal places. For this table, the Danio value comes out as 6.836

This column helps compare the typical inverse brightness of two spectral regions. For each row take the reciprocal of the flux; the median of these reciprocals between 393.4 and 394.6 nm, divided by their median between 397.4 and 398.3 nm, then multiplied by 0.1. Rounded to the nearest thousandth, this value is 0.106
